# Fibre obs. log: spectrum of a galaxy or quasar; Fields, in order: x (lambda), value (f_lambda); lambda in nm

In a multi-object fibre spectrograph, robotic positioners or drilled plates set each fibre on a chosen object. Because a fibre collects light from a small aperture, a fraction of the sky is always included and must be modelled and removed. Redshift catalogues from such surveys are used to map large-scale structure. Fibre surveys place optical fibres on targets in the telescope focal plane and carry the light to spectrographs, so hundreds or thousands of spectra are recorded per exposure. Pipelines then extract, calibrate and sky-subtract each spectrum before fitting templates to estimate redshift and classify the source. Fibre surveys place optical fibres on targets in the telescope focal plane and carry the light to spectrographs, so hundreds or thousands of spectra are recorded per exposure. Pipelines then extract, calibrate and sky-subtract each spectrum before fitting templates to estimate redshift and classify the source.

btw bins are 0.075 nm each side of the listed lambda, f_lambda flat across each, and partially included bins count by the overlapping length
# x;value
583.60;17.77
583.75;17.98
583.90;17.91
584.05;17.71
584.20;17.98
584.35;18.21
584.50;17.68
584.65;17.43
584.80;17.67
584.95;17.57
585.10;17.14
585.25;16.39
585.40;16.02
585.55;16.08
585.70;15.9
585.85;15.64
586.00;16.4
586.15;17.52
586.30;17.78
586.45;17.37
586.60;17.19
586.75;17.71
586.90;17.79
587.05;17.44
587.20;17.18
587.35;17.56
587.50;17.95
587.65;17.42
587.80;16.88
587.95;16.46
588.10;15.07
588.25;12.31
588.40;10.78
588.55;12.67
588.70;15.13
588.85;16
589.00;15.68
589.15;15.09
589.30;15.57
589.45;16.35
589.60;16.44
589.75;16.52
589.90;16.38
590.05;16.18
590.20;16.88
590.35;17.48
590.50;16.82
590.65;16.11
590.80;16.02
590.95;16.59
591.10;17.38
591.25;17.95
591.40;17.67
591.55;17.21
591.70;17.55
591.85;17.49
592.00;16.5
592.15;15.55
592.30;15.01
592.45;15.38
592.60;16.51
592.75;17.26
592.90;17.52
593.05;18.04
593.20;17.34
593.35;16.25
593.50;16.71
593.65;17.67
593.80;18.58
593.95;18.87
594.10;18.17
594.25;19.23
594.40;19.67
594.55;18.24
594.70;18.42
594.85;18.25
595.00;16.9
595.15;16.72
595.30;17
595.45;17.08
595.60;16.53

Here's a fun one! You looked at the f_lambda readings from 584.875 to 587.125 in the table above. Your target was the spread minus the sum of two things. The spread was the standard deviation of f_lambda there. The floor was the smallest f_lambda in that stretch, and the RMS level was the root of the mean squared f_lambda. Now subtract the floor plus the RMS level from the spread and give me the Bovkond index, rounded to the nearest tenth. -31.8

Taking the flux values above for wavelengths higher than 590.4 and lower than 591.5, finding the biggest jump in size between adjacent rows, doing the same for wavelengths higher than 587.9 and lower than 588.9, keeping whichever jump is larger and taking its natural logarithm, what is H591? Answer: 1.0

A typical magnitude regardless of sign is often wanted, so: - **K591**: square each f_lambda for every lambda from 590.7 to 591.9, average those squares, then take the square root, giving 17.2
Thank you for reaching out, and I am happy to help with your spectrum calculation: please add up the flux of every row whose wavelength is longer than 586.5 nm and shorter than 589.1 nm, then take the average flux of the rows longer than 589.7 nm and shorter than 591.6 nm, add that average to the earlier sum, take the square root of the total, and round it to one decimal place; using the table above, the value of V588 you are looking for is 17.0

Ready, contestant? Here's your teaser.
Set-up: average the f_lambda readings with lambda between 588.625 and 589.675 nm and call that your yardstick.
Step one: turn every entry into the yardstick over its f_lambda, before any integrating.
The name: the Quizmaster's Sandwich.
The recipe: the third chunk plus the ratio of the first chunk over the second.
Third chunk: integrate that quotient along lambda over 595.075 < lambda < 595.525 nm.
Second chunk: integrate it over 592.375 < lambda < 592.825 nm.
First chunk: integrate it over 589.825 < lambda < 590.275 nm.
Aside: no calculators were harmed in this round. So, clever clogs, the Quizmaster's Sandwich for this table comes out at 1.411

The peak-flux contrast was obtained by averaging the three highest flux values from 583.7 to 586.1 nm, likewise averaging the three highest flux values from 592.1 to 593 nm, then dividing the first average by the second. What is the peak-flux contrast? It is 1.06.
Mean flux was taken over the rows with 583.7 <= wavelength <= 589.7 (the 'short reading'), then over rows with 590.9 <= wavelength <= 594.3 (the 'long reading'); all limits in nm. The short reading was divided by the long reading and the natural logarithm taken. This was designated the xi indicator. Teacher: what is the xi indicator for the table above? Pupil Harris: -0.042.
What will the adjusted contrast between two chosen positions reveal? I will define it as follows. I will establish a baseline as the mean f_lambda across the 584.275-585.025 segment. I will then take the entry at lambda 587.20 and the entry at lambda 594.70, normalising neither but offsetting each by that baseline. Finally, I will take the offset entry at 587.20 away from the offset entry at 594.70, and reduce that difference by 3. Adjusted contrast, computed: -1.8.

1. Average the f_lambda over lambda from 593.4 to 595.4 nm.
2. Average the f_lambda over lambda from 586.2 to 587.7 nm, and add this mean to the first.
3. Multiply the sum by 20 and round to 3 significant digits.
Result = 711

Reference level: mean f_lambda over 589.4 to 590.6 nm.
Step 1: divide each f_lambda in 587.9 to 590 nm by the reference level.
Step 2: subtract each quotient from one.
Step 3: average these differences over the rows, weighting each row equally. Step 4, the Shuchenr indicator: 0.096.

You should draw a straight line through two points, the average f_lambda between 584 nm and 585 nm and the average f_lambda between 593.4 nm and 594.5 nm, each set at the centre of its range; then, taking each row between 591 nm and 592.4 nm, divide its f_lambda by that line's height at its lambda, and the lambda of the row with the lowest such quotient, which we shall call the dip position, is 592.30 nm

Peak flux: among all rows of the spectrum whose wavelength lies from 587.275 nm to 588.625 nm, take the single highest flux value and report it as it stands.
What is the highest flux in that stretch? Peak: 17.95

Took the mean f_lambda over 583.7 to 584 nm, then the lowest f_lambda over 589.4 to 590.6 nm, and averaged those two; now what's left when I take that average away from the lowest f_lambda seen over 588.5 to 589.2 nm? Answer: -4.4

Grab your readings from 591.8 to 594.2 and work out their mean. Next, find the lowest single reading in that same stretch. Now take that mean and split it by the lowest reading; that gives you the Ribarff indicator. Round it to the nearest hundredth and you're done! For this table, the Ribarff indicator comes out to 1.14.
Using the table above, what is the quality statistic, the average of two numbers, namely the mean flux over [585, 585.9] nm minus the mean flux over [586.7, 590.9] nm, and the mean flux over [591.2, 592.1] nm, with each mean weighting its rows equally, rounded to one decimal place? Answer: 8.8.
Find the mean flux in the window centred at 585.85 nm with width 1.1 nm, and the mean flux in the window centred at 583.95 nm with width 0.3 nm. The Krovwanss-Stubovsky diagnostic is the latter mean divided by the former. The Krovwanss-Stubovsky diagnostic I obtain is 1.081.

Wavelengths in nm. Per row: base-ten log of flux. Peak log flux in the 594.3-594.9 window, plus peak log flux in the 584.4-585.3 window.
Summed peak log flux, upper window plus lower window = 2.54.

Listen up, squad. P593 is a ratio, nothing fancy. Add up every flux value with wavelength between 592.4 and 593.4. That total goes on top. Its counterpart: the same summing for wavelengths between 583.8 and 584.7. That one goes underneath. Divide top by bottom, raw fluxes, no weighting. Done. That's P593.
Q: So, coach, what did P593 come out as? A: 1.11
